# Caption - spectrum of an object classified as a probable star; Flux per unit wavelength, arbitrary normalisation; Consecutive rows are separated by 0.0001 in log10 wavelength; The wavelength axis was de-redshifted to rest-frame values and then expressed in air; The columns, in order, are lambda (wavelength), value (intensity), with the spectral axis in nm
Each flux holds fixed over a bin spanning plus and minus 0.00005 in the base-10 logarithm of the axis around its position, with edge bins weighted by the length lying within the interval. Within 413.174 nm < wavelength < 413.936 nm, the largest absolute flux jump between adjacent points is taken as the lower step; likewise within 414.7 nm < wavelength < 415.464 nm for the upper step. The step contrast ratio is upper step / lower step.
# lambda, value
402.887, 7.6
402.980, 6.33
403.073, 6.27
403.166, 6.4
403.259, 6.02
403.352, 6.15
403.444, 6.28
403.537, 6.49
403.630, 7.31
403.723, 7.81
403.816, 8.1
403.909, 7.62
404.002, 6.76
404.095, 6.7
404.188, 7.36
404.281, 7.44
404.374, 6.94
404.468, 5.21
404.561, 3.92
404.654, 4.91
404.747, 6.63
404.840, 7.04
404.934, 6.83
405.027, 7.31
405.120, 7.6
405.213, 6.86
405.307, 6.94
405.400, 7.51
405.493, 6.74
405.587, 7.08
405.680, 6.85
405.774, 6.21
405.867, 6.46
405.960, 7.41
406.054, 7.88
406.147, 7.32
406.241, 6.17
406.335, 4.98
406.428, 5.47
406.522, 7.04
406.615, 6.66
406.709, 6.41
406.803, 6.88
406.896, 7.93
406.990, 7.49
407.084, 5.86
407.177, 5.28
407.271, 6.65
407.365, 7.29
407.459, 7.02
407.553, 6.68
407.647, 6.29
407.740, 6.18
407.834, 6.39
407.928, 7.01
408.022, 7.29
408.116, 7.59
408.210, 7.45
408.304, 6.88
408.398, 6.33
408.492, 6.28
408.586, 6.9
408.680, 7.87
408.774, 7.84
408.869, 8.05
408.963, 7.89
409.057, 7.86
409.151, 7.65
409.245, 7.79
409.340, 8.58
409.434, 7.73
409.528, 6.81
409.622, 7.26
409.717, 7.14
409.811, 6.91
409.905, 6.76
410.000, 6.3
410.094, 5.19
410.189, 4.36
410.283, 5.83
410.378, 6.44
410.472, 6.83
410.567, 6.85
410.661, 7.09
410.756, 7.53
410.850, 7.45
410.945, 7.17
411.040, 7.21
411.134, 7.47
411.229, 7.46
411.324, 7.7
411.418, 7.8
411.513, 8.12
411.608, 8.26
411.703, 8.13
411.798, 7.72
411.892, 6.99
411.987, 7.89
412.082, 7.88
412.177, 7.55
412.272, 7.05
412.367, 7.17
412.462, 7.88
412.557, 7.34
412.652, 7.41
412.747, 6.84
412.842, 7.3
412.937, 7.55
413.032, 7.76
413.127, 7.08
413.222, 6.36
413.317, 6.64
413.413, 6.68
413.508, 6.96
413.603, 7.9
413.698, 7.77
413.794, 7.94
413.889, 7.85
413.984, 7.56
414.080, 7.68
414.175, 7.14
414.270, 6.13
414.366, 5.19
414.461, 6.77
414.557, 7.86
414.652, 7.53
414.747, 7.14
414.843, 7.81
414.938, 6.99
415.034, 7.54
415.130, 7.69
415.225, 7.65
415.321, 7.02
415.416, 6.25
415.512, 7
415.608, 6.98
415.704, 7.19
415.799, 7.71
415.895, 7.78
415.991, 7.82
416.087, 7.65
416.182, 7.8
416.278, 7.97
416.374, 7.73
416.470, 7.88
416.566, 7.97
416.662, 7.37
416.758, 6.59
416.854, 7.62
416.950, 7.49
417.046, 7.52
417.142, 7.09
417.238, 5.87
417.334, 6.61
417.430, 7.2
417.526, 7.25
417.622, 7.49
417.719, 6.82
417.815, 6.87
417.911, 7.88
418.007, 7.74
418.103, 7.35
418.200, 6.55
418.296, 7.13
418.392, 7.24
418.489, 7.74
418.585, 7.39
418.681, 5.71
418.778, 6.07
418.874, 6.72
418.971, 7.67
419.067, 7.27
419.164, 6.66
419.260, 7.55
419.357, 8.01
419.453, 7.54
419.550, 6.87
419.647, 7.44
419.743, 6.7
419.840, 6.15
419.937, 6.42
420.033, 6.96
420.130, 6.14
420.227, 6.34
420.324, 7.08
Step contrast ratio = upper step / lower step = 0.9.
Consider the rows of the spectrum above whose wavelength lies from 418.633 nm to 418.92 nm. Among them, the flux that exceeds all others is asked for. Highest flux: 6.72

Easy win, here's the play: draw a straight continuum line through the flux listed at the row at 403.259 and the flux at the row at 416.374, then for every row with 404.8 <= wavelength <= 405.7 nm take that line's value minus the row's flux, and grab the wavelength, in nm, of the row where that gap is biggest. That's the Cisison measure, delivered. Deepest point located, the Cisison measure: 405.493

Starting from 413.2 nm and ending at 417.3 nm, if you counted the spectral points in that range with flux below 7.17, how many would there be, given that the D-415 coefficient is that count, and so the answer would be 17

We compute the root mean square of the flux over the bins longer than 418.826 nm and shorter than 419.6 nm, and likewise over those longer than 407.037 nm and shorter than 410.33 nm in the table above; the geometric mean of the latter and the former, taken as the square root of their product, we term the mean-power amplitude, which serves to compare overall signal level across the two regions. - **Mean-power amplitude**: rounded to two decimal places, 7.12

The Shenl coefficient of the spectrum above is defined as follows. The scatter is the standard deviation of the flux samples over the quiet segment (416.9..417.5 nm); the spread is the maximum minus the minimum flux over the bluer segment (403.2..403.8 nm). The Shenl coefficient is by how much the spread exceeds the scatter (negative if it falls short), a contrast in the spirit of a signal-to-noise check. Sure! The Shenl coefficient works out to 1.2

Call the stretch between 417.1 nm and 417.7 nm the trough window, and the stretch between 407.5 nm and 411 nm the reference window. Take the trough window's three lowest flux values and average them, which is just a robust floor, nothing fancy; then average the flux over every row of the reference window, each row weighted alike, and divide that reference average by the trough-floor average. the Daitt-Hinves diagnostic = 1.07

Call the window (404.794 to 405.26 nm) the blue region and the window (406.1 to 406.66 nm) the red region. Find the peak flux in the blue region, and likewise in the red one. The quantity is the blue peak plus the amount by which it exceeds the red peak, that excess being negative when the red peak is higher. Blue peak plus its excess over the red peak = 7.88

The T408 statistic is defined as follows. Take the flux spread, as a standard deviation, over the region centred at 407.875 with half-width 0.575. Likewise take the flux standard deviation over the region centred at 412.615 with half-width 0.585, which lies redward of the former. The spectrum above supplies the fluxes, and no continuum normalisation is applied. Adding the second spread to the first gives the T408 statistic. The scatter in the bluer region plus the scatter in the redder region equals 0.8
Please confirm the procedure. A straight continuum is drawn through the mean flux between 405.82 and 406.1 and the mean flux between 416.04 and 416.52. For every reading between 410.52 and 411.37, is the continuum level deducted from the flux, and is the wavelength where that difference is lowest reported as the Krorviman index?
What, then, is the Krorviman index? 410.567 nm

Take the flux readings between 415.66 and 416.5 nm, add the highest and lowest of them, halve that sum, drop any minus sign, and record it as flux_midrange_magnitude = 7.6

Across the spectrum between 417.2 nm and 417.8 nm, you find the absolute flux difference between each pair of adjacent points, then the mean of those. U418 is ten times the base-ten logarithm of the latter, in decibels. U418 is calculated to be -3.39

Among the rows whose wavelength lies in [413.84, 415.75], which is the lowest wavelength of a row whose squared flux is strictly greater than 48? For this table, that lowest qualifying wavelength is 413.889 nm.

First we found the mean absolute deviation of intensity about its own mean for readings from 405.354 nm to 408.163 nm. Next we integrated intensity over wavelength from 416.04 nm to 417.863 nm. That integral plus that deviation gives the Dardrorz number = 13.9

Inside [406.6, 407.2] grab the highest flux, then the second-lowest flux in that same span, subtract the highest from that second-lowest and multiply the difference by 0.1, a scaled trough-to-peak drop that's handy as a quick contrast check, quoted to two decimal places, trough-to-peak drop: -0.21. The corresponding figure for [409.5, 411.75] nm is -0.31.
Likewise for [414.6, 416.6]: -0.10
